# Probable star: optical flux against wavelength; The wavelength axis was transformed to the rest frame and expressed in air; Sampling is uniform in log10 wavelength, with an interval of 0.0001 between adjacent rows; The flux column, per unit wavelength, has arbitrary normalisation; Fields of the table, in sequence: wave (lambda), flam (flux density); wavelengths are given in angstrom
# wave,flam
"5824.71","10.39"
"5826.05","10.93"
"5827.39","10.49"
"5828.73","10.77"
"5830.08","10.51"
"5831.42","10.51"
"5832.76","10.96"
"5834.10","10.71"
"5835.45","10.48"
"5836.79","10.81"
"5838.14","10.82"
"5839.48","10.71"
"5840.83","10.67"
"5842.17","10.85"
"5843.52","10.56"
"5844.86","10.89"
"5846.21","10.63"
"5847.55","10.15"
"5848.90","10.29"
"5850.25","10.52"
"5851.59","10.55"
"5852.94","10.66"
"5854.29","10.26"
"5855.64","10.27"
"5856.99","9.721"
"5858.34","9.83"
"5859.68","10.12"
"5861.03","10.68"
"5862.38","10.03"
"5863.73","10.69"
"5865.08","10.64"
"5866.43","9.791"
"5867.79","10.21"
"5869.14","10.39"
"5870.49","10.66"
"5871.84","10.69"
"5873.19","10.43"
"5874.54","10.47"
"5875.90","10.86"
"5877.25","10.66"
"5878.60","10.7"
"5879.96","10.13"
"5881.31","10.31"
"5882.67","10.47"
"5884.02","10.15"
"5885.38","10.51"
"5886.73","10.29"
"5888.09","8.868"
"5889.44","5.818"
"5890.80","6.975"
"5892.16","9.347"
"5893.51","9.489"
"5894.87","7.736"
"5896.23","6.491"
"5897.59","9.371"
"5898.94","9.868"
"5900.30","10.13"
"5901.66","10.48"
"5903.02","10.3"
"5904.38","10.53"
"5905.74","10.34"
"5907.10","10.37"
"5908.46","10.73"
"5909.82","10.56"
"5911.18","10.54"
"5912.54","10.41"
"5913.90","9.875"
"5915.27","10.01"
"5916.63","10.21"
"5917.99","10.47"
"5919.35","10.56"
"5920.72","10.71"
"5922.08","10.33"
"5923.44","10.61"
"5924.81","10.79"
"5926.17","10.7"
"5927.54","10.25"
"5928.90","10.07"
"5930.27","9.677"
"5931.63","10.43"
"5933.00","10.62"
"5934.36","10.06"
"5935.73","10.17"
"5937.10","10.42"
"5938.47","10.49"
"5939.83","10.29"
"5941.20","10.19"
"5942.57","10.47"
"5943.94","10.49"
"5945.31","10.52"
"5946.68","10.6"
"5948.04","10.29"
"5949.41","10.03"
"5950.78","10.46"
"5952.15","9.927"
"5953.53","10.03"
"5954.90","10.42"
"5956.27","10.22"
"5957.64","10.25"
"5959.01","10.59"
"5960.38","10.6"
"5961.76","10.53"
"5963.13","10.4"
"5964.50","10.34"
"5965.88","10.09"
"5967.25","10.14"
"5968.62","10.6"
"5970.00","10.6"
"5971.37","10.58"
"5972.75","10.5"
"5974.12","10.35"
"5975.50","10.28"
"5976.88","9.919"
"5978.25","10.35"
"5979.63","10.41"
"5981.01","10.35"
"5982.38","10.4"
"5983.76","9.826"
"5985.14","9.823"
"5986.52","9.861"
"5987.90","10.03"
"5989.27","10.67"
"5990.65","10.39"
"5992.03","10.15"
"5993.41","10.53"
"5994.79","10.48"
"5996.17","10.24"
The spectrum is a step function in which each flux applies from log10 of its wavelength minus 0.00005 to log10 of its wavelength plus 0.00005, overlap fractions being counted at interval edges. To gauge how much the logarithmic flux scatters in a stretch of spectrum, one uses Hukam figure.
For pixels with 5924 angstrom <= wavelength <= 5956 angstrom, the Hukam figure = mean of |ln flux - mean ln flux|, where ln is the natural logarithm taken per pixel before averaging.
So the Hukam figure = 0.022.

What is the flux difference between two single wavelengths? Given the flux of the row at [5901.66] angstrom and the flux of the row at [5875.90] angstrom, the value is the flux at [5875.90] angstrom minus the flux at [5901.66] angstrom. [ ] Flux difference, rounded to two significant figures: 0.38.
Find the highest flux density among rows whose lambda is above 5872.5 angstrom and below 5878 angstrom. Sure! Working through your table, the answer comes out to 10.86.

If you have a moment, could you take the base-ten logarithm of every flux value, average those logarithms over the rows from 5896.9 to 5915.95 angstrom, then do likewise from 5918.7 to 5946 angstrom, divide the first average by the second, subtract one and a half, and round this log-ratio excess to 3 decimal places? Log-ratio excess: -0.506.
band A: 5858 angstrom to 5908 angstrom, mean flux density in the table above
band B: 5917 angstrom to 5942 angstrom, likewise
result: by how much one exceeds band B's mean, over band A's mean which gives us -0.951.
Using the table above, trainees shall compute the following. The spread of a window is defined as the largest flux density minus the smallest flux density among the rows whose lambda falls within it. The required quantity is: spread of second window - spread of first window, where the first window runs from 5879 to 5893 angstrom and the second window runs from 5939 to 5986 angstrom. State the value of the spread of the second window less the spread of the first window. -3.9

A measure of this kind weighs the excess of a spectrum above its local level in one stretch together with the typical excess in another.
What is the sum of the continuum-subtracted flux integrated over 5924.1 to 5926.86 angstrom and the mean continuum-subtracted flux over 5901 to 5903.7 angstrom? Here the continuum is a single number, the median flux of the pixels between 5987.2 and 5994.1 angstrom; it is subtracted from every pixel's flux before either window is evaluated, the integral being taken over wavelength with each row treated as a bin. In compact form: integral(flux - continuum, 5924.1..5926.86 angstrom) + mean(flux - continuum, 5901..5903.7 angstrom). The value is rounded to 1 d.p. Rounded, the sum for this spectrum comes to 1.0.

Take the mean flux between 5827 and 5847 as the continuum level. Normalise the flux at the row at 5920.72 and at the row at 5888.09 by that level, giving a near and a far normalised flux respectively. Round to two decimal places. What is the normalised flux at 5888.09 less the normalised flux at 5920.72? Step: -0.17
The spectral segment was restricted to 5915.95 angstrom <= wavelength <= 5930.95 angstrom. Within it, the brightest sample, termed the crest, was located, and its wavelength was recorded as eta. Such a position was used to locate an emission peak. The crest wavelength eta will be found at 5924.81 angstrom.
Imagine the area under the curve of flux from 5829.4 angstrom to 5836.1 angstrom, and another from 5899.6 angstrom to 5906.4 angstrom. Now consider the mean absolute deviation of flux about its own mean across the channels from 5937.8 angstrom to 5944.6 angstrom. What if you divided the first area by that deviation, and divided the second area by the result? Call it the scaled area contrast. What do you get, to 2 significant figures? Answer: 0.12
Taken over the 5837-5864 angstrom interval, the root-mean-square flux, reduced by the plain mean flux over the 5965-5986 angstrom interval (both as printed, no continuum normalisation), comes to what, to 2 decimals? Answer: 0.17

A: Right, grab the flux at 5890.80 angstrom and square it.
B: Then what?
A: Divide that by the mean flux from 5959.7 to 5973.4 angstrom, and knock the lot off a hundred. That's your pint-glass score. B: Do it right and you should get 95.34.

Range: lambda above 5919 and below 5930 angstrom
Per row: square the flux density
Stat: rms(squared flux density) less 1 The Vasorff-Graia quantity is 109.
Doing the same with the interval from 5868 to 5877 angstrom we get 111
